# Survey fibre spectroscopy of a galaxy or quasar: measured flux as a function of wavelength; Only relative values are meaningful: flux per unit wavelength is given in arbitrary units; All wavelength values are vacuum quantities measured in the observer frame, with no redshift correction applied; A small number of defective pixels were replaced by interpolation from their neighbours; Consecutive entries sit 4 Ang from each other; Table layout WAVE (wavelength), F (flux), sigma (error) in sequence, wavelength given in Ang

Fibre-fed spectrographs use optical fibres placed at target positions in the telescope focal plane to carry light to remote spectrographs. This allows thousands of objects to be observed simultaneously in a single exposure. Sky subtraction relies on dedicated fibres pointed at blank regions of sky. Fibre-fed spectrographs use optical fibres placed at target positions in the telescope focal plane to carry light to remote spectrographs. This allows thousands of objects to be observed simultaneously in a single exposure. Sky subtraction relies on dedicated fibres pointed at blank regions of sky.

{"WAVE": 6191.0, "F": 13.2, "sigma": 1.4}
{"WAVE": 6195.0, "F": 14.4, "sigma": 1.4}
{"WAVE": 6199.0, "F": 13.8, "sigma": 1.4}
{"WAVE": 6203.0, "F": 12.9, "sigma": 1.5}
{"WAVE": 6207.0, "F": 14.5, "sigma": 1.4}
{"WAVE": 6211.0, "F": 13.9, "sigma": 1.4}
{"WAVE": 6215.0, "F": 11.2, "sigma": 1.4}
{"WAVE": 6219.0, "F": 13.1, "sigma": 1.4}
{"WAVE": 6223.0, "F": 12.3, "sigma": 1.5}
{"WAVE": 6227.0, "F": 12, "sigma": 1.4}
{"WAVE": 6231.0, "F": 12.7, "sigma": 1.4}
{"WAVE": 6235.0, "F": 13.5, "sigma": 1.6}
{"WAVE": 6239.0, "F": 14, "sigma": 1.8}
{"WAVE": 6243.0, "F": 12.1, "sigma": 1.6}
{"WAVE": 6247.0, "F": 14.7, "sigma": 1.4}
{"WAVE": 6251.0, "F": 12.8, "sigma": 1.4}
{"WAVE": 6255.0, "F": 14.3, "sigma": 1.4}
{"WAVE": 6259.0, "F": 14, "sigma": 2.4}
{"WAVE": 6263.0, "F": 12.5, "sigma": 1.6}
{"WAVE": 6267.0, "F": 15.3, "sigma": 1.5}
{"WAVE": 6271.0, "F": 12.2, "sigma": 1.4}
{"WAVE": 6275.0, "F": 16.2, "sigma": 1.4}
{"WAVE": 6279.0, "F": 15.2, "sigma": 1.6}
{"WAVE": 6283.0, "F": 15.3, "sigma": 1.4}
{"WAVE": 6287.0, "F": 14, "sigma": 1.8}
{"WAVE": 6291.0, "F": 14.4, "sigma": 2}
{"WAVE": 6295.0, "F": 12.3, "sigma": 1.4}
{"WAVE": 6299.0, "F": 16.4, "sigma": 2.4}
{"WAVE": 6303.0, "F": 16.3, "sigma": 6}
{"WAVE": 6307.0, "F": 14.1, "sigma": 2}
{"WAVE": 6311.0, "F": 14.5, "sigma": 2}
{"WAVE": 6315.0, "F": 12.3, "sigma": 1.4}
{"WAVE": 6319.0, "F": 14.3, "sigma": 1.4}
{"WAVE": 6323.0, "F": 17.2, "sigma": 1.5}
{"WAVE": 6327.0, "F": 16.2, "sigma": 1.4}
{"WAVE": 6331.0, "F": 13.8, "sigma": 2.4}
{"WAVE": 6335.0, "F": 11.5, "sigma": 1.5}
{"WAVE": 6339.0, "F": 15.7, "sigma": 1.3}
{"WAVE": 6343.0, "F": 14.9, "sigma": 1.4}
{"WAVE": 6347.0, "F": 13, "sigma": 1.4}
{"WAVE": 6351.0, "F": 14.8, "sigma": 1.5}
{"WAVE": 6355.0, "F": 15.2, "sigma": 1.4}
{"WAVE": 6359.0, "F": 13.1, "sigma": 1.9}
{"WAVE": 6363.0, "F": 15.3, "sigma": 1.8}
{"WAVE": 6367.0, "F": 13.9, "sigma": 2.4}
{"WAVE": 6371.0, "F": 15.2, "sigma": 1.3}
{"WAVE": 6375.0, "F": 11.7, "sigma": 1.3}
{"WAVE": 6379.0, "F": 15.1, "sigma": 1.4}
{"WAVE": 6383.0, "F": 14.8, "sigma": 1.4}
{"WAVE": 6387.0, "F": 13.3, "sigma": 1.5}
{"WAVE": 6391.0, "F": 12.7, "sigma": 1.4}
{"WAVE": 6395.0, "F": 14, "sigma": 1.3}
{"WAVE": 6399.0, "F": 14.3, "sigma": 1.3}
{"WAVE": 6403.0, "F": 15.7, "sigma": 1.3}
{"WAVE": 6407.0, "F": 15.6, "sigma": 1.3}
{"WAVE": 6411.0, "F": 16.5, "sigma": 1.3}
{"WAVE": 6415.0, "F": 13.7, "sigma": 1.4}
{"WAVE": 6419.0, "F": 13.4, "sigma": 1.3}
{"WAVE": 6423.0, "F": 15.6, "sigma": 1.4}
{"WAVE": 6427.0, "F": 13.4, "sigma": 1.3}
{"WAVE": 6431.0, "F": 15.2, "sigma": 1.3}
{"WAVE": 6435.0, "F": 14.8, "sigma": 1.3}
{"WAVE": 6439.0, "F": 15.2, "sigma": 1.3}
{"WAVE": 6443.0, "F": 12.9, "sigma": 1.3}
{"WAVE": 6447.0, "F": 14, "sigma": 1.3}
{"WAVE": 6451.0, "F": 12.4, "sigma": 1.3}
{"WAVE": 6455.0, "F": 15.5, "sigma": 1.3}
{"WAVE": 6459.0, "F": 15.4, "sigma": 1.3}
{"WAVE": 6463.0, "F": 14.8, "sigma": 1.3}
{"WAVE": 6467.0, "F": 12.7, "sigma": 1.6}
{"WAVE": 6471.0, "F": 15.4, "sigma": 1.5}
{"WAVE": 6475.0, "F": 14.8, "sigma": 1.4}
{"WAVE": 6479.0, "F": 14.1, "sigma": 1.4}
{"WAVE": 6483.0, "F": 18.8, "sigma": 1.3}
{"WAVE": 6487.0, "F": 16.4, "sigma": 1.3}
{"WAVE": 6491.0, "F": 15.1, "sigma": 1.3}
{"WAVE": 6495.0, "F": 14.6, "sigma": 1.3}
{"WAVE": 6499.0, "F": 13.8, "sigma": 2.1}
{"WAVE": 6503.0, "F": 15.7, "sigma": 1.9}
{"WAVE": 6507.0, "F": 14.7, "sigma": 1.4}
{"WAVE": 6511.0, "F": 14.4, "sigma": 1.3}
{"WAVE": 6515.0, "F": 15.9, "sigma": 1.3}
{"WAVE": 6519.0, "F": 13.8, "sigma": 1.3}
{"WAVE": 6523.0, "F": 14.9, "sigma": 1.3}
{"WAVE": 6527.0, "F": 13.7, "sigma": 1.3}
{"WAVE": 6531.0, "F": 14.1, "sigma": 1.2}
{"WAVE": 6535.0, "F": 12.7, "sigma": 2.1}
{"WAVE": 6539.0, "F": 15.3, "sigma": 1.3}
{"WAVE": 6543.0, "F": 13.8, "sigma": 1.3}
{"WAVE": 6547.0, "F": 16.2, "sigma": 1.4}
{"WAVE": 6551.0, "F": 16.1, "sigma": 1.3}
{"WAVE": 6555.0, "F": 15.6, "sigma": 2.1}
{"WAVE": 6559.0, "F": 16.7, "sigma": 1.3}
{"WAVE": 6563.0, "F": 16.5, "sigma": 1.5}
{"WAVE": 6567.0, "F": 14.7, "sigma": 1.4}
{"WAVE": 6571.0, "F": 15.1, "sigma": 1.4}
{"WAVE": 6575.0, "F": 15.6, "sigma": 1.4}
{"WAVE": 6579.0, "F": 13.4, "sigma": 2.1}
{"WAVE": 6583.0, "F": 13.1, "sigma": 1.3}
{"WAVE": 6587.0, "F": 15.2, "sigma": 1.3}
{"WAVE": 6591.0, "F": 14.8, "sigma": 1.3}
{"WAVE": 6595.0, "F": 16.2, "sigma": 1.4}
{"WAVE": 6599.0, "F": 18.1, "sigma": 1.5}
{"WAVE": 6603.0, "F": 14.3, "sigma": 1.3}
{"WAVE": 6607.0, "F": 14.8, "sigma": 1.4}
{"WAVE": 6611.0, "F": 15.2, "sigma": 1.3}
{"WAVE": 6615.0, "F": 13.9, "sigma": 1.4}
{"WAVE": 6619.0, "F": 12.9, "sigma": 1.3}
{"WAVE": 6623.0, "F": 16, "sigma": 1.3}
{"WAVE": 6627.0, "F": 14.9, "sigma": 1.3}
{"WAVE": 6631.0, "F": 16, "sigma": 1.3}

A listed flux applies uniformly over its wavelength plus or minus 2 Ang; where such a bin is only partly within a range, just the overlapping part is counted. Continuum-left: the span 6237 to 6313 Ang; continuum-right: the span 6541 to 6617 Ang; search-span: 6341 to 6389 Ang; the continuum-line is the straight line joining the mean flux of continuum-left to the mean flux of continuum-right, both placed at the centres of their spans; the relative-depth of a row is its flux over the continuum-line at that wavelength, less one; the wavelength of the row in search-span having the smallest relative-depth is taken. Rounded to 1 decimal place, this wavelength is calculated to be 6375.0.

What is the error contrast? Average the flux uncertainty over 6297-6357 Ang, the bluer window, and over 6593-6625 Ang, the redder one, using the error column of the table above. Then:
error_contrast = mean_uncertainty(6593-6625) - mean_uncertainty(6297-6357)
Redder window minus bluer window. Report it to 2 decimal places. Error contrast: -0.57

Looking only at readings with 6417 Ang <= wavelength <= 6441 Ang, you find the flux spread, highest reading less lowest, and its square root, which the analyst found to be 1.48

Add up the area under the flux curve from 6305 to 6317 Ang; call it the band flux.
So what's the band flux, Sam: 164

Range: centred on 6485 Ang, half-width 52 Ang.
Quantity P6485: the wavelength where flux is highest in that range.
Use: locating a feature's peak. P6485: 6483.0 Ang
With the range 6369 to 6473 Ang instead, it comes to 6411.0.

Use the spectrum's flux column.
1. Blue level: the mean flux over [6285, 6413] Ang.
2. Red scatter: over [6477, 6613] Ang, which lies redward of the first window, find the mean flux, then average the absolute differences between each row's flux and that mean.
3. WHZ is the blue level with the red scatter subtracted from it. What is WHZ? 13.4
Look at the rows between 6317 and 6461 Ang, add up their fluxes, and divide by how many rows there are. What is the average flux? 14.4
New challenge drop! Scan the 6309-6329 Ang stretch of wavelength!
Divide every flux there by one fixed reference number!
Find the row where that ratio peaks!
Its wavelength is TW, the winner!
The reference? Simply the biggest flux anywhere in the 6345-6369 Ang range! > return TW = 6323.0 Ang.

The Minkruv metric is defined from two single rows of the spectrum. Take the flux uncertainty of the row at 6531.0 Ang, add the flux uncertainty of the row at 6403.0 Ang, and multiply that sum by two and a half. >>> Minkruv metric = 6.25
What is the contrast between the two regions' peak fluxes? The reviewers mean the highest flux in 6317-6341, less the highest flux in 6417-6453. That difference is 1.6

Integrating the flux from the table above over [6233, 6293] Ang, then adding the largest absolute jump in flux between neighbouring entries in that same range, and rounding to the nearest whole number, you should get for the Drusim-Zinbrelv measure 846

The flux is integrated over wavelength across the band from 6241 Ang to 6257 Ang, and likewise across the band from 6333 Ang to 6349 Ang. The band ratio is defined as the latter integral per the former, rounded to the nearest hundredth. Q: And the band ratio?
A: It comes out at 1.02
